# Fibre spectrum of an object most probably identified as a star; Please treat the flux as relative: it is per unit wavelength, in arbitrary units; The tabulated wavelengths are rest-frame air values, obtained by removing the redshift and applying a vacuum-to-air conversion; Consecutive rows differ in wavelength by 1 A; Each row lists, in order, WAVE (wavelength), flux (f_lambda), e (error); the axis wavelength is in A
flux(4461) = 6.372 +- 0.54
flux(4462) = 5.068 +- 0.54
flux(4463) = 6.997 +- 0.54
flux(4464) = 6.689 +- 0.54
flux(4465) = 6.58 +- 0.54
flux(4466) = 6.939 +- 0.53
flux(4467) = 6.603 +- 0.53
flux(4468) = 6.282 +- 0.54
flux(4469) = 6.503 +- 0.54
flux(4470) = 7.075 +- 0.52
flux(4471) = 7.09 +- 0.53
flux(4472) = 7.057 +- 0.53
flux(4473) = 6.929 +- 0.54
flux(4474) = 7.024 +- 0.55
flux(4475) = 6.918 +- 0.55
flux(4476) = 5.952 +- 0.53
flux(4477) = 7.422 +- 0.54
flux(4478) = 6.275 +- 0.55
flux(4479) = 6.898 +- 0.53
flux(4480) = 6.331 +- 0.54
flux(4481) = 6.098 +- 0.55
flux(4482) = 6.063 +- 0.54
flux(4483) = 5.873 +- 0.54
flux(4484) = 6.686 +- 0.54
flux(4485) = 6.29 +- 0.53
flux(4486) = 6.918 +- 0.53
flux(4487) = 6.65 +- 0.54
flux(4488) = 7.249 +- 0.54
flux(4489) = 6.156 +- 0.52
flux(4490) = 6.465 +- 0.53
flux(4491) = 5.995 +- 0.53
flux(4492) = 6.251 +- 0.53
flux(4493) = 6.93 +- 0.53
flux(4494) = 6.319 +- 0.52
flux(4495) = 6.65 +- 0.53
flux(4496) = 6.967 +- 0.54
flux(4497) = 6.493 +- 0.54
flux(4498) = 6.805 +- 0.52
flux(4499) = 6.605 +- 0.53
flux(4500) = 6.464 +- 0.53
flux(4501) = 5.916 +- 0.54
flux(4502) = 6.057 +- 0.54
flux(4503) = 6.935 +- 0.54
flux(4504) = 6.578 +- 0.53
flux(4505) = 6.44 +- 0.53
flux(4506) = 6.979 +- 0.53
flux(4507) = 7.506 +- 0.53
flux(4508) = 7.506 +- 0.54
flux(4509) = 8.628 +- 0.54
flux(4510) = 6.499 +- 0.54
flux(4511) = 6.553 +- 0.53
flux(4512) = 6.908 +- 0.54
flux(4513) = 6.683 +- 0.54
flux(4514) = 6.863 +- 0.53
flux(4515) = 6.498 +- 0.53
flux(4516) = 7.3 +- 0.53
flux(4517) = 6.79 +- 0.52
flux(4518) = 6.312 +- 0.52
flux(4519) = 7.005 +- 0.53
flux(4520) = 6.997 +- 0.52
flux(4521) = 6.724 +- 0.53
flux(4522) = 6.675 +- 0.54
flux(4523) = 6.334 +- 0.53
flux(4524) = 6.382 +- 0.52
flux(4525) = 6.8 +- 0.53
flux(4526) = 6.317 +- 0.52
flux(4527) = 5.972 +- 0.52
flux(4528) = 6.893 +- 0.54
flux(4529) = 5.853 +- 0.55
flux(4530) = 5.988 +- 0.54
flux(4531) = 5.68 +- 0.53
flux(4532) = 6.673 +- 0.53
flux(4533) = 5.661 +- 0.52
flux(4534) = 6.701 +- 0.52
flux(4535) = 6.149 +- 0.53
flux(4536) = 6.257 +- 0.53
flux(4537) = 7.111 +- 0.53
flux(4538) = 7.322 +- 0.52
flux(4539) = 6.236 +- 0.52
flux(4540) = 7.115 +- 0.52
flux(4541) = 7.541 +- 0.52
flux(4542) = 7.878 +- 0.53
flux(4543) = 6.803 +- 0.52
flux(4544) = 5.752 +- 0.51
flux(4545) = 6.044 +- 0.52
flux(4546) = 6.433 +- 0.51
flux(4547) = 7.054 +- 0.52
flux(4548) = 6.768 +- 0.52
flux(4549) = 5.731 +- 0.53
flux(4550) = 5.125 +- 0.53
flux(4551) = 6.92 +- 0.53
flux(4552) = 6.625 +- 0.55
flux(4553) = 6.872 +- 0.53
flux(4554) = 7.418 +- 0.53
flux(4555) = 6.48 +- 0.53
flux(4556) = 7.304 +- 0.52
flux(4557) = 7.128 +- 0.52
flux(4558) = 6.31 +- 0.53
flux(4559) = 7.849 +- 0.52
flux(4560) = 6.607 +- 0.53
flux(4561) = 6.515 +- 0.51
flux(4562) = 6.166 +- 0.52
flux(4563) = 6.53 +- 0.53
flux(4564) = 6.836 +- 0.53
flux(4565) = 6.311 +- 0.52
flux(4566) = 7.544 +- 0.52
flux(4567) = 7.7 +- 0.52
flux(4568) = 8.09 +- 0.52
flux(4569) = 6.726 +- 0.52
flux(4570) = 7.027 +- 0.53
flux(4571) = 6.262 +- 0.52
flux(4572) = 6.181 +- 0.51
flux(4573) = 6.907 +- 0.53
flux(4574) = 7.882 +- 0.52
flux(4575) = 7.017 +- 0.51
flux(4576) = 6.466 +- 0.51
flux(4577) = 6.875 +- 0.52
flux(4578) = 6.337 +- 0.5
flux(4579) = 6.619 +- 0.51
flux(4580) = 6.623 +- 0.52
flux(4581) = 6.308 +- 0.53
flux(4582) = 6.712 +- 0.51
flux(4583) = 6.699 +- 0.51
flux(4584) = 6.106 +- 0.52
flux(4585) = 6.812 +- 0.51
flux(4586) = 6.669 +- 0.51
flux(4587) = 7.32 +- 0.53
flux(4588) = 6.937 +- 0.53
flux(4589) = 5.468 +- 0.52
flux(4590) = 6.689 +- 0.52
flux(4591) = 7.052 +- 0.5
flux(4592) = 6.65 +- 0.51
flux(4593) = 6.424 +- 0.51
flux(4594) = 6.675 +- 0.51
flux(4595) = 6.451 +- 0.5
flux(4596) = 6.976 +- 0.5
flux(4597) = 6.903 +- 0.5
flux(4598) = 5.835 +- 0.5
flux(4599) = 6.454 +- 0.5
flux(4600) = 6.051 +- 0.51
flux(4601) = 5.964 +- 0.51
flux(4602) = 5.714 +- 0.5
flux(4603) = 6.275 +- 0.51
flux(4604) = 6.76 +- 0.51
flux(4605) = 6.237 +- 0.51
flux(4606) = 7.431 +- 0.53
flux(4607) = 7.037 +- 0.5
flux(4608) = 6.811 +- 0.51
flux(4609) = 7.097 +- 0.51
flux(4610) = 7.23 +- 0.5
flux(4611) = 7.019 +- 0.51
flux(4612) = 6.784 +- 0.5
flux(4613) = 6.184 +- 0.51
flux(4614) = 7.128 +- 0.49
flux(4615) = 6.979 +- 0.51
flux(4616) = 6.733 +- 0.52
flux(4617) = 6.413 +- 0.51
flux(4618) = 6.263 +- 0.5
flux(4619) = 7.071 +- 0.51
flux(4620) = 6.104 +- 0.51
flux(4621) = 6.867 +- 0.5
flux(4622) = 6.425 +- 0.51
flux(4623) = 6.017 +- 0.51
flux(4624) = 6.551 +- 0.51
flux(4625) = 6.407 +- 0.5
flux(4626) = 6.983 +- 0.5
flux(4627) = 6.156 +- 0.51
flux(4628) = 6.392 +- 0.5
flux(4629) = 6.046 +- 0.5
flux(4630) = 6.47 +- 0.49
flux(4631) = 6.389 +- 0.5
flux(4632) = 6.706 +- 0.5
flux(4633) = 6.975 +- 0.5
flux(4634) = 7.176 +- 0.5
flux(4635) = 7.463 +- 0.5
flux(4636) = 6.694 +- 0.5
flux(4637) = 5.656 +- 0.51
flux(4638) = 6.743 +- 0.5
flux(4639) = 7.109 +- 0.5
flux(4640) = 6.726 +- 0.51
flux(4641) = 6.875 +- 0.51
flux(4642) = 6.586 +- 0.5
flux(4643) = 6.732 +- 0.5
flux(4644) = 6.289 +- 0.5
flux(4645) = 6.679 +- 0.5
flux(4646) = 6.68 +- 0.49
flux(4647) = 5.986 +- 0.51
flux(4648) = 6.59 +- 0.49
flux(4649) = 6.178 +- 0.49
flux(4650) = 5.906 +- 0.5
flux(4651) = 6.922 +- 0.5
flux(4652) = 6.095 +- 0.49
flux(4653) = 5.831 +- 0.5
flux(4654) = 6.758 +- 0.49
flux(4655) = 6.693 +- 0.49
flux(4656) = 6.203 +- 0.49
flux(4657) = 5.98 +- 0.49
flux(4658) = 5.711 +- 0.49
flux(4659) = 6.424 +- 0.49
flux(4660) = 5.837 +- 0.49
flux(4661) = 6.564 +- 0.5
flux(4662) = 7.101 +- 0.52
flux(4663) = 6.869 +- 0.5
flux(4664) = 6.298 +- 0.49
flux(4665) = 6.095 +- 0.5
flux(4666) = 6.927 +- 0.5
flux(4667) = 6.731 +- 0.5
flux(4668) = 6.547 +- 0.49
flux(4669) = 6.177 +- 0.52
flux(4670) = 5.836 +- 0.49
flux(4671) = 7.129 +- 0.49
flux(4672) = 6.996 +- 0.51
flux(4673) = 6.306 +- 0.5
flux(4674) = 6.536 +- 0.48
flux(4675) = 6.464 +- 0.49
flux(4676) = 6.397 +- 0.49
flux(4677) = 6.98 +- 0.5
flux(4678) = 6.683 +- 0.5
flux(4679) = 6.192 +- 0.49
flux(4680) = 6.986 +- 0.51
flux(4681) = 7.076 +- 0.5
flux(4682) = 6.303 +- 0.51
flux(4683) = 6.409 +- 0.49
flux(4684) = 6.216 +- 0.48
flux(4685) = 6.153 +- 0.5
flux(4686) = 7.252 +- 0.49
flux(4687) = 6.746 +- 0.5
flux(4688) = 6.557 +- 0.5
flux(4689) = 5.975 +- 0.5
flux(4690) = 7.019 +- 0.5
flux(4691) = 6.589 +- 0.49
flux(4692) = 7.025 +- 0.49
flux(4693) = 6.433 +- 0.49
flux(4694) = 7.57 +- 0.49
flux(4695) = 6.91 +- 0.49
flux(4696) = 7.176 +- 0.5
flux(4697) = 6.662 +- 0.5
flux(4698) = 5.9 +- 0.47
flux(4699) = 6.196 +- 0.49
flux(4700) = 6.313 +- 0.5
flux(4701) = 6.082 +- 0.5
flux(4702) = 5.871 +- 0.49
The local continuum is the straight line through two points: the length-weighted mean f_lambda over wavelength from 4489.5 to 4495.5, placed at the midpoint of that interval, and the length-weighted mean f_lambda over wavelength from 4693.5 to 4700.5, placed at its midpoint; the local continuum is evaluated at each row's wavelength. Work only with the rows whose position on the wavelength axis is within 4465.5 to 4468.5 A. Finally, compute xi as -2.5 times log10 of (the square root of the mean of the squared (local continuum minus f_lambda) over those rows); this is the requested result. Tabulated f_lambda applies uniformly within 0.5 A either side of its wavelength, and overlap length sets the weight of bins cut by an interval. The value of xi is 1.18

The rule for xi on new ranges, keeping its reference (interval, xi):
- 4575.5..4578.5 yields 1.59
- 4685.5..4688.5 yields 1.14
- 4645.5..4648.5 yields 1.09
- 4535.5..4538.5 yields 0.53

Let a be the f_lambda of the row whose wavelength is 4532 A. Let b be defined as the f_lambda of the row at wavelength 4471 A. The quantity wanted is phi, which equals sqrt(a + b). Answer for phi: 3.71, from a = 6.673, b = 7.09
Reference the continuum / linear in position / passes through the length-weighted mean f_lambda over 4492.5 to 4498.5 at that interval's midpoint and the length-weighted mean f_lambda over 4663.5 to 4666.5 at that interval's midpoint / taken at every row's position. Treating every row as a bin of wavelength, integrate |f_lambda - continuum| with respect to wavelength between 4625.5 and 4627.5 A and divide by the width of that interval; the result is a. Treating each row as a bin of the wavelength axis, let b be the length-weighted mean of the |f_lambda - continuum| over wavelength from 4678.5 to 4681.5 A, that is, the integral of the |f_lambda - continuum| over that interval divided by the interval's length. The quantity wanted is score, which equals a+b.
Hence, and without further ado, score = 0.90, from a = 0.41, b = 0.49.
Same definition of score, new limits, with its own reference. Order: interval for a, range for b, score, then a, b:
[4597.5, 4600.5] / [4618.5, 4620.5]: 0.91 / 0.43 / 0.48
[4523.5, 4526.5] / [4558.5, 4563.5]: 0.62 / 0.25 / 0.37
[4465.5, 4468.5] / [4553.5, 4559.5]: 0.88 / 0.26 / 0.62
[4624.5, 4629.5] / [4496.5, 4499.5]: 0.43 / 0.29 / 0.13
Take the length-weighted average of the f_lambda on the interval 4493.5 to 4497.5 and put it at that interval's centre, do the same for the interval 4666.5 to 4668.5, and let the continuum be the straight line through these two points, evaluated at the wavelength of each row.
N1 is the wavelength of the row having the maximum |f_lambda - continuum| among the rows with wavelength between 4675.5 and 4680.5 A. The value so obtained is 4679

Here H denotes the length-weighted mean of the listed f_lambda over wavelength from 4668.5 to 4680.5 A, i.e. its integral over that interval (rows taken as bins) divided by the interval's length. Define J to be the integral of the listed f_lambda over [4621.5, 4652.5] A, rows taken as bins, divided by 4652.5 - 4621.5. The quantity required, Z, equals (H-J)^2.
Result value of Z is 0.00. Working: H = 6.56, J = 6.54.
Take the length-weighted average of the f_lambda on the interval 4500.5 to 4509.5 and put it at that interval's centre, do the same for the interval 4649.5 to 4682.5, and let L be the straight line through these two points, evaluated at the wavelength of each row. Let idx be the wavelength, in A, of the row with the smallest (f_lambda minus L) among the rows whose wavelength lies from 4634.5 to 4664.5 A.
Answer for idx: 4637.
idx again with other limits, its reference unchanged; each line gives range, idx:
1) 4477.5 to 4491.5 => 4483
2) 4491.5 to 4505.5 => 4501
